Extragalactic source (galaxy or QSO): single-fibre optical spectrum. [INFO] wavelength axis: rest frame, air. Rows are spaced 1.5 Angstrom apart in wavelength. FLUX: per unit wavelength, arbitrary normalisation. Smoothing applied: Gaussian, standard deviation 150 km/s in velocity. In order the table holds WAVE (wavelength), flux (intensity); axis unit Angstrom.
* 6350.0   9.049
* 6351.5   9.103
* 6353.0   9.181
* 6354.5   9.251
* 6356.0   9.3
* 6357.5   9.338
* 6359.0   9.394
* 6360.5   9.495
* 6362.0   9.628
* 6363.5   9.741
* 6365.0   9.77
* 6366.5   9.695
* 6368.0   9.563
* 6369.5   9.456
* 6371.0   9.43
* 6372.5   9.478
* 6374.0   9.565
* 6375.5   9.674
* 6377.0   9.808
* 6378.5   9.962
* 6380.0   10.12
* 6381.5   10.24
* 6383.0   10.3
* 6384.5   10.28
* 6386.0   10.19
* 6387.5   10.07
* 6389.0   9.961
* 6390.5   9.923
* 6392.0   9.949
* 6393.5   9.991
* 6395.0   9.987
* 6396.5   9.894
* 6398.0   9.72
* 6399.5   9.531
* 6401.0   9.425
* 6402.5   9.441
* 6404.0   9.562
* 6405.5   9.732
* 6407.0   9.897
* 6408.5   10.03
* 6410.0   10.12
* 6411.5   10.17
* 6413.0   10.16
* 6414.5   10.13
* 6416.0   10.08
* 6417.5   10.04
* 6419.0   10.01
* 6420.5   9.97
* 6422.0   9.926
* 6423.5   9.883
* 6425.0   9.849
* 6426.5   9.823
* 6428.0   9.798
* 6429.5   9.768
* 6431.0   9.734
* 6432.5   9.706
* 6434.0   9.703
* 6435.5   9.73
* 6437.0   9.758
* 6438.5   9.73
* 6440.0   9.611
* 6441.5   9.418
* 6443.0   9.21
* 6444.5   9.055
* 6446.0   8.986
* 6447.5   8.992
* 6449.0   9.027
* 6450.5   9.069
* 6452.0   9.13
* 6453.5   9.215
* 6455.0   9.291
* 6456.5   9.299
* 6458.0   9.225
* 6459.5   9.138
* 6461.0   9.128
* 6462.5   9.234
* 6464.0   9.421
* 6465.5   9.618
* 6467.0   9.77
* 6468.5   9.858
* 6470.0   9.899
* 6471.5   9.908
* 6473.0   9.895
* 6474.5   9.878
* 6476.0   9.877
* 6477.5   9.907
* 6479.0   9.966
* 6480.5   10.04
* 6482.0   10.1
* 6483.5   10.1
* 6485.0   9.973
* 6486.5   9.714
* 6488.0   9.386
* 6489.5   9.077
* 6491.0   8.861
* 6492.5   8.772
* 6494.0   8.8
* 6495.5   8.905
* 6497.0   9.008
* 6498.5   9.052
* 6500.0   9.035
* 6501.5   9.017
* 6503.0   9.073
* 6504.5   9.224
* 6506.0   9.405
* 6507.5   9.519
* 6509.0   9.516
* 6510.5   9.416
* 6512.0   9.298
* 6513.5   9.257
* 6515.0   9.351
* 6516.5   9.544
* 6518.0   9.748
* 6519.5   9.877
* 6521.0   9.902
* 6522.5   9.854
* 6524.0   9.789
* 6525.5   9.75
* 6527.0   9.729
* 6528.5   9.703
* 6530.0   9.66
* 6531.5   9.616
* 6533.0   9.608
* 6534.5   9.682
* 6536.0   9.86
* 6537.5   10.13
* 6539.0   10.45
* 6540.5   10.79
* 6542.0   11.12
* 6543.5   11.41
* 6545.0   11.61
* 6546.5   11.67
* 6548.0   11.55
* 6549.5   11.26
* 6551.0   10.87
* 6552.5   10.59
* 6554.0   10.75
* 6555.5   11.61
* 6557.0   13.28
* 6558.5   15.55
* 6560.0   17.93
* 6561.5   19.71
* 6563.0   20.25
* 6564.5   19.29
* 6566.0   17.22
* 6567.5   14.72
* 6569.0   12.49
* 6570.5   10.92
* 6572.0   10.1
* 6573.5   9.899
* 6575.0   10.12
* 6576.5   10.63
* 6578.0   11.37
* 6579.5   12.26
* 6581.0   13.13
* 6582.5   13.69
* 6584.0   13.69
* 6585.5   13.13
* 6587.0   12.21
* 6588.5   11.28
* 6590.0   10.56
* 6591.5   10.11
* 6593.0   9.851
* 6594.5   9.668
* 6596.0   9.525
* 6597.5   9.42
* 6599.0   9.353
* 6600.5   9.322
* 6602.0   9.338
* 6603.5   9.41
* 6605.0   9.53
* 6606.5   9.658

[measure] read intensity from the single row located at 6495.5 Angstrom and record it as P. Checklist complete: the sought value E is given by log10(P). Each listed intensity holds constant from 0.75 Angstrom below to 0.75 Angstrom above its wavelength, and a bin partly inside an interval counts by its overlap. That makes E 0.95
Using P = 8.905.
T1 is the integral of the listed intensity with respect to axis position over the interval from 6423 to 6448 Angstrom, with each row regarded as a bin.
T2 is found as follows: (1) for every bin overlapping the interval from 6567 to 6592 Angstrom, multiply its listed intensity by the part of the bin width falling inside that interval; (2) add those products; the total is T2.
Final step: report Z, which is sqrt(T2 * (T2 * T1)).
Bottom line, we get 4553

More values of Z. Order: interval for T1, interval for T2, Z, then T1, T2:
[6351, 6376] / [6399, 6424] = 3806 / 237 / 247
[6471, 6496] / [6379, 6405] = 3994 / 240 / 258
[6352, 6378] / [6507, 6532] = 3783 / 247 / 241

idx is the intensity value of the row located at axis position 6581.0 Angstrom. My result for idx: 13.13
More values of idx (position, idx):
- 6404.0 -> 9.562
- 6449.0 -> 9.027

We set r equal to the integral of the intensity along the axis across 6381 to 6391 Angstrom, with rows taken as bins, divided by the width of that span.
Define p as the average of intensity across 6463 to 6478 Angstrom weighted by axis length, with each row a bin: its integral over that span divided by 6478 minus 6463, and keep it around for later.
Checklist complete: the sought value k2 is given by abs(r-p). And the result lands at 0.3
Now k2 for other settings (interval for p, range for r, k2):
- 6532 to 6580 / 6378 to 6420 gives 2.5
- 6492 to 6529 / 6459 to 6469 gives 0.1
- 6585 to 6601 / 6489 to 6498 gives 1.5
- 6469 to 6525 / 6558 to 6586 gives 4.5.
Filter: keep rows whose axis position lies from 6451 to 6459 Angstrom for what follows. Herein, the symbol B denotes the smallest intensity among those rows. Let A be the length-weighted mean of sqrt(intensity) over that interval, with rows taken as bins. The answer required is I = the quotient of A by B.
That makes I 0.333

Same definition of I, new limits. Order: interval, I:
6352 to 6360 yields 0.332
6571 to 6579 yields 0.327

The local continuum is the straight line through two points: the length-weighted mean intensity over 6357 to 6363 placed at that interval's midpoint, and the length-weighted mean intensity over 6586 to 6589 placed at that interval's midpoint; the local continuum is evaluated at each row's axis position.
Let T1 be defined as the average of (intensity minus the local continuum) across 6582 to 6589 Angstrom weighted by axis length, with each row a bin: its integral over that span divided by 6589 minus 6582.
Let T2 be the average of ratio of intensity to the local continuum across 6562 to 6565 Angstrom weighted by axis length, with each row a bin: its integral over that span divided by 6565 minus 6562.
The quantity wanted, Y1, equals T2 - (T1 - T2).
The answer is 2.5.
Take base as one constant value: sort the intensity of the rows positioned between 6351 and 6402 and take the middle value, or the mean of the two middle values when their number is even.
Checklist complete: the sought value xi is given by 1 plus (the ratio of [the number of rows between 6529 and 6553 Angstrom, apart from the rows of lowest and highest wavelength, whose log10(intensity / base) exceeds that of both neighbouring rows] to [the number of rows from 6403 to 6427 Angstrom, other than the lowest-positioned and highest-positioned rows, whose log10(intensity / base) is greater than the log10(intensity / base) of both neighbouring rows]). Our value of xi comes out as 2.0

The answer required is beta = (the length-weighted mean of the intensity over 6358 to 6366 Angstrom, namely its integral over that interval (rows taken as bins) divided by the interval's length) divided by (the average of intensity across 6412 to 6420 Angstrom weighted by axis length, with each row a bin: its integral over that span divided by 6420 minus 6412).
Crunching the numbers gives 0.95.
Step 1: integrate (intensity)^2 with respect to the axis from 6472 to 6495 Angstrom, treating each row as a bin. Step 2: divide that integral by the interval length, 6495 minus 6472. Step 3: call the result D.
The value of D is 93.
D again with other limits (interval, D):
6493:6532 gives 89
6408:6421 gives 102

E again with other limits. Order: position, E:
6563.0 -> 1.31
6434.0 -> 0.99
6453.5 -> 0.96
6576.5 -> 1.03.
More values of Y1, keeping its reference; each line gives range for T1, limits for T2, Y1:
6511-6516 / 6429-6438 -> 3.7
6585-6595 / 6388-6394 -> 3.0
